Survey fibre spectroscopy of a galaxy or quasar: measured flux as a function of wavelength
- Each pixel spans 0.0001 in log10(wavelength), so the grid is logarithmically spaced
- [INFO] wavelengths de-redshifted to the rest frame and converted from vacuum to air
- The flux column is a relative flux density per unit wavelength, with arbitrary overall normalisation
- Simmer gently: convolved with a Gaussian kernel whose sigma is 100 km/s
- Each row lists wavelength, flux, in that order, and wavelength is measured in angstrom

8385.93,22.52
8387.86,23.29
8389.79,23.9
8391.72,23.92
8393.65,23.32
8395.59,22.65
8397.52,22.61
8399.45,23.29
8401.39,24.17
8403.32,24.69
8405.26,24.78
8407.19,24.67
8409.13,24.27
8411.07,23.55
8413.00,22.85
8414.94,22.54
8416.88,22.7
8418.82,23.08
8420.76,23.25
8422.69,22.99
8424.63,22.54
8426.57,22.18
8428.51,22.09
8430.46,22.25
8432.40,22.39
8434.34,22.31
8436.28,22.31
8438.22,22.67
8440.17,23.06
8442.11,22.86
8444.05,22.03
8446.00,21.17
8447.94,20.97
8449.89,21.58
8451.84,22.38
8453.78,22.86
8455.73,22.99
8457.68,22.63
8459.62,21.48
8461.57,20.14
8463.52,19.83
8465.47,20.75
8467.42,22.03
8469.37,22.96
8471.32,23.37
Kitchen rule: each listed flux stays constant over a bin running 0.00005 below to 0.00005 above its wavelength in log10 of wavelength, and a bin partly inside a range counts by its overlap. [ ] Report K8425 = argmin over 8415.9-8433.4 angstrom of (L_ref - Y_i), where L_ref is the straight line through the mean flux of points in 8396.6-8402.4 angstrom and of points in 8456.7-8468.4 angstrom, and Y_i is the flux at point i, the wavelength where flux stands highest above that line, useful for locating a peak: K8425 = 8420.76 angstrom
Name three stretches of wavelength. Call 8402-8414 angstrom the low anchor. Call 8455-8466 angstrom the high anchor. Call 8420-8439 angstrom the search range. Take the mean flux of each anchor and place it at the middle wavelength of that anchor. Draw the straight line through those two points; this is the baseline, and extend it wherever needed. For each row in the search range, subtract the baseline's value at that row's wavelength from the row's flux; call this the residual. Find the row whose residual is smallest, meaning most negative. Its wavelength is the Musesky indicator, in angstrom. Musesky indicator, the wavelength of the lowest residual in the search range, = 8426.57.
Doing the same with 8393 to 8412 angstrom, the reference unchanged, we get 8395.59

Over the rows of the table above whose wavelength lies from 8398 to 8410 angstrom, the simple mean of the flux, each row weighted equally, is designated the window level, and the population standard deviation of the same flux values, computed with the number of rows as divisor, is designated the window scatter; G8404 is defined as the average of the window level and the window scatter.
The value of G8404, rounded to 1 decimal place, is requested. 12.4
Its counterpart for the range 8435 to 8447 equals 11.5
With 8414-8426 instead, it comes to 11.6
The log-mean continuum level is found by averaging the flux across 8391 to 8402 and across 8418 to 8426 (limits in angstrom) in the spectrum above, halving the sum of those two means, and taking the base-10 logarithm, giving 1.36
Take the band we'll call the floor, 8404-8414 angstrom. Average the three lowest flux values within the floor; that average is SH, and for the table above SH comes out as 23.6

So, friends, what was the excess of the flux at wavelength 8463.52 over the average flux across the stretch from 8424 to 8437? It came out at -2.5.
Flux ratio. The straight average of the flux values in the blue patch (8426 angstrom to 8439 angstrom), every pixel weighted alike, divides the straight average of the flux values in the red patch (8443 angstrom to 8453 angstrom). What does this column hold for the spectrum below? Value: 0.97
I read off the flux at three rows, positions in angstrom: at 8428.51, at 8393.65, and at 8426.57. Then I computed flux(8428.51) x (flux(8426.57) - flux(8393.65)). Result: -25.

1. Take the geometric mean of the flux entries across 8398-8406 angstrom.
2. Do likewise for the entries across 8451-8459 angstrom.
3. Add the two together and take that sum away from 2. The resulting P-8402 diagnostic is -44.9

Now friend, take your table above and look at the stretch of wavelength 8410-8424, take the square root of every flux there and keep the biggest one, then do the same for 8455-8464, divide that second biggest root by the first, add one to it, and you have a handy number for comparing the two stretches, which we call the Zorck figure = 1.99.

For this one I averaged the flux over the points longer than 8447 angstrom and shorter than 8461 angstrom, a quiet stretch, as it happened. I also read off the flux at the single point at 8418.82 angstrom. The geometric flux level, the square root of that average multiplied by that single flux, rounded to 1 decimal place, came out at 22.6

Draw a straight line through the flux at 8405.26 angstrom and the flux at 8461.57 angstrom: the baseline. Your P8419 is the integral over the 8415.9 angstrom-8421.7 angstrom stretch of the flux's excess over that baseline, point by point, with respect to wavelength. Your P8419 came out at -3.8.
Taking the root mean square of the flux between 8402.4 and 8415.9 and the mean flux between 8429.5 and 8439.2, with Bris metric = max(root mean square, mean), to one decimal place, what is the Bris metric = 23.9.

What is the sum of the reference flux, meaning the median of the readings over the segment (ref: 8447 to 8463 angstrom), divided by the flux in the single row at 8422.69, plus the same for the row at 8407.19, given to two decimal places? 1.85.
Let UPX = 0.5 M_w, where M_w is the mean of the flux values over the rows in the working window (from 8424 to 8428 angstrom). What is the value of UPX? 11.2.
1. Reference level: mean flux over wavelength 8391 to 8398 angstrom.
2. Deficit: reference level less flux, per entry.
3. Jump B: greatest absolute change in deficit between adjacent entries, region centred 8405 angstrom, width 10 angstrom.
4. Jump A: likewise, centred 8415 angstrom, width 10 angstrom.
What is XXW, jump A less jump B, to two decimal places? 0.18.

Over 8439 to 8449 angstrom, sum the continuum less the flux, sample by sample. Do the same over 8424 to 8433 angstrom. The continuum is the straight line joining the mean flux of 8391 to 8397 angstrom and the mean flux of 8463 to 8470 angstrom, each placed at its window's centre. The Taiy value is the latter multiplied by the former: -0.1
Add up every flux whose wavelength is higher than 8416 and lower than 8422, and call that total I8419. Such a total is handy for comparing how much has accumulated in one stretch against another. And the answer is 69.0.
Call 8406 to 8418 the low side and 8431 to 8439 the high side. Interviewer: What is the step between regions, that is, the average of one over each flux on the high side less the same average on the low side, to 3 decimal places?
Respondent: 0.002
